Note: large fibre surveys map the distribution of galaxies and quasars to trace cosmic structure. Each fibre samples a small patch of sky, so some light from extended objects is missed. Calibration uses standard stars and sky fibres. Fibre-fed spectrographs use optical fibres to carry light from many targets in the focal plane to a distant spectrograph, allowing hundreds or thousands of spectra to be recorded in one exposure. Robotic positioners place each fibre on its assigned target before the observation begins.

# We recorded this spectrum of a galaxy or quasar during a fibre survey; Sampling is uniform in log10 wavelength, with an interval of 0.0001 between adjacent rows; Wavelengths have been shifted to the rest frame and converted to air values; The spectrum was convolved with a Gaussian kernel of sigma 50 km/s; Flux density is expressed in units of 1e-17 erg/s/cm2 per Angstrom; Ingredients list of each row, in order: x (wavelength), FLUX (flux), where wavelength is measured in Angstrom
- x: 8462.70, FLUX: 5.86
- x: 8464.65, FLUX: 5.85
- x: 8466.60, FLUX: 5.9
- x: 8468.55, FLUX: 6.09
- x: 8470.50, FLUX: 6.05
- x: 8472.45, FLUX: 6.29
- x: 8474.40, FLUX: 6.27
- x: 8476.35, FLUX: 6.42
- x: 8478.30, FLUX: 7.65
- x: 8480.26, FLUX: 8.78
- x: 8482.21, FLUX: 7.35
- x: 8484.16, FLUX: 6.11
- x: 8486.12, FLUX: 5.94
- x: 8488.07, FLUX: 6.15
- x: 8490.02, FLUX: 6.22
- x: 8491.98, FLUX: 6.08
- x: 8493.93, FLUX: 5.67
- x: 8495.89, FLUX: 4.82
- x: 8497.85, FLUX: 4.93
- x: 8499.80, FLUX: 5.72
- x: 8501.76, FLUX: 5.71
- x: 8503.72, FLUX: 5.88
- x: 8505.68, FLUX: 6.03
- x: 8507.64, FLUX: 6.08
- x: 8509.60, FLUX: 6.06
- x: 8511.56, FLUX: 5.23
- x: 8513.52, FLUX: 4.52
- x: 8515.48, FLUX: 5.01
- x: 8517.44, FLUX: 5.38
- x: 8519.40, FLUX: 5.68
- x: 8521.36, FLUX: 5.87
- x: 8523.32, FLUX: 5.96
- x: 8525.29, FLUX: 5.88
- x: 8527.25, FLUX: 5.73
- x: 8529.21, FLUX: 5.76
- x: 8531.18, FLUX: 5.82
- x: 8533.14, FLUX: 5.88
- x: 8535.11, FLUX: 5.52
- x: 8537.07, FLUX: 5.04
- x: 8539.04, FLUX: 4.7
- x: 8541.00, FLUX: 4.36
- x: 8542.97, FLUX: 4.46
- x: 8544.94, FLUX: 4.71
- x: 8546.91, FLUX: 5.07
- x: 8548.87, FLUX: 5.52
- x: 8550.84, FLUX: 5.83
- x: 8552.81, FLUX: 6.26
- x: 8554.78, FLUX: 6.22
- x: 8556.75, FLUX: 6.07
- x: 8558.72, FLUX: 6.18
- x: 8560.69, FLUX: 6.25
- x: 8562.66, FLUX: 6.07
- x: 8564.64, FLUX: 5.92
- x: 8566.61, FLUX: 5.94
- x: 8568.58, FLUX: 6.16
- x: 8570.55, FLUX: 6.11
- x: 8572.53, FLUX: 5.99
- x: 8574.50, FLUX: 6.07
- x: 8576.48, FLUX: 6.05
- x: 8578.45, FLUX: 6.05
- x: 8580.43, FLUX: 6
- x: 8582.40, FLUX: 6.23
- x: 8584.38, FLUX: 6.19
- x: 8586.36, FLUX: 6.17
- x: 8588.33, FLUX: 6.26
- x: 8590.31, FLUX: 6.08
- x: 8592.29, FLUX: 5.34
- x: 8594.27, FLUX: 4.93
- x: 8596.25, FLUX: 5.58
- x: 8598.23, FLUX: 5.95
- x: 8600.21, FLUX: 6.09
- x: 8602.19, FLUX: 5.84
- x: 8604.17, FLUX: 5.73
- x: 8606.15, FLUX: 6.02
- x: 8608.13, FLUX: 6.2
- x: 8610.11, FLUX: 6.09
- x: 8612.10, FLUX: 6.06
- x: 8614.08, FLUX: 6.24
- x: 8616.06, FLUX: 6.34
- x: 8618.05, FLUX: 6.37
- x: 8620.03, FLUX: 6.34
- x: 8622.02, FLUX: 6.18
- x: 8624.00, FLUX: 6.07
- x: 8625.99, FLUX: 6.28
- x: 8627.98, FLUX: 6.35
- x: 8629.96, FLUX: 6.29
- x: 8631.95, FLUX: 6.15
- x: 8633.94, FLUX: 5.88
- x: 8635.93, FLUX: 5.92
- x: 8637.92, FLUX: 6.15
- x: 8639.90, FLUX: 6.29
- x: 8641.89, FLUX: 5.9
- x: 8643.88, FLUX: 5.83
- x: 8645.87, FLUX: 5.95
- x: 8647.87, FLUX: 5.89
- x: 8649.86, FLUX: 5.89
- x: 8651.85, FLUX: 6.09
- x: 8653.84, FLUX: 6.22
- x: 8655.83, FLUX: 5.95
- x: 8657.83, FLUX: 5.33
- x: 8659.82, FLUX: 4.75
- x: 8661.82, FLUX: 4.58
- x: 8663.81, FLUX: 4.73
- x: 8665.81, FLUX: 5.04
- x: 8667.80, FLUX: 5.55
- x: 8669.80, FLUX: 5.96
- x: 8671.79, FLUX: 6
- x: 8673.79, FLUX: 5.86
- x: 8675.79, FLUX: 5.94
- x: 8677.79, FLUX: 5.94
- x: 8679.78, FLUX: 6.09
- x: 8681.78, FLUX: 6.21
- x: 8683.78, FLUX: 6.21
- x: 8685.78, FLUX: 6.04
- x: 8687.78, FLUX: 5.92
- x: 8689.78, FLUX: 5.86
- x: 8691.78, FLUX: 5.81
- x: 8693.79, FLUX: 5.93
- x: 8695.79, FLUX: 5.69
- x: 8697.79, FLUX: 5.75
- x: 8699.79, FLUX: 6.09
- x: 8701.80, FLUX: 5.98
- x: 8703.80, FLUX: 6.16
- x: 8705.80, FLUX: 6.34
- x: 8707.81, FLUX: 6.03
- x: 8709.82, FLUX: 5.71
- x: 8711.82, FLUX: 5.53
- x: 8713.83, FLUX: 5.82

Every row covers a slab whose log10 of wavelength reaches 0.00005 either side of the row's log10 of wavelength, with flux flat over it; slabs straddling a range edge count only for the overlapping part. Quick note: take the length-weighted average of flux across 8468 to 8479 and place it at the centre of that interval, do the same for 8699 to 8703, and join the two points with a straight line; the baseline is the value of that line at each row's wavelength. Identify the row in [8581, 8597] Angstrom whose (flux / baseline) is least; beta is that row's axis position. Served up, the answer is 8594.27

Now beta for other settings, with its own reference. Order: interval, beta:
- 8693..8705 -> 8695.79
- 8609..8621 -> 8612.10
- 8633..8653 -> 8643.88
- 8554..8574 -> 8564.64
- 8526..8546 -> 8541.00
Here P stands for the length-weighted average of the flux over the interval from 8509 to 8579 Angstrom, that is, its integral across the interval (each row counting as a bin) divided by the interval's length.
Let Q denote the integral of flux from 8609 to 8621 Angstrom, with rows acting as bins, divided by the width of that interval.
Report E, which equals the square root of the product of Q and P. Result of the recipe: 5.93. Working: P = 5.64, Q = 6.2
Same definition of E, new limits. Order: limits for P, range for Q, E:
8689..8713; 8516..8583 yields 5.81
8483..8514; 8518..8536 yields 5.75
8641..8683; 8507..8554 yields 5.56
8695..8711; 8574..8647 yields 6.00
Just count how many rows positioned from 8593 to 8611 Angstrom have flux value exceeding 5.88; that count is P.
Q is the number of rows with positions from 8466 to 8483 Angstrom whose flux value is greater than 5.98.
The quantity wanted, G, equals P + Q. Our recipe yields 13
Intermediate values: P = 5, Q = 8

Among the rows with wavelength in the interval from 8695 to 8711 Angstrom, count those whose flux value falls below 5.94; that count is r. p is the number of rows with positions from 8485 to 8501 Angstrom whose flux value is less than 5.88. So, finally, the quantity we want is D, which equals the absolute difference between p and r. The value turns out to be 1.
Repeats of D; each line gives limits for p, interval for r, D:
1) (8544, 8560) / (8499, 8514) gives 1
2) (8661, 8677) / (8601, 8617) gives 3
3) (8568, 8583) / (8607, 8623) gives 0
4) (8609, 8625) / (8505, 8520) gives 5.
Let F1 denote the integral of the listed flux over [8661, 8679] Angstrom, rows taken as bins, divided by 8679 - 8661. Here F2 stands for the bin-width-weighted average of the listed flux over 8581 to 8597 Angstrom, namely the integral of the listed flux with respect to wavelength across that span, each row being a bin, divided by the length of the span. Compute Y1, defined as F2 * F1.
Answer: 32.4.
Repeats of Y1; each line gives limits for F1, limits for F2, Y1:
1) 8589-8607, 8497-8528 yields 32.2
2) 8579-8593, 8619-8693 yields 35.6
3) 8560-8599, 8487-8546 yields 32.8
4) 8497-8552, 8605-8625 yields 33.7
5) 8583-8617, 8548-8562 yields 36.0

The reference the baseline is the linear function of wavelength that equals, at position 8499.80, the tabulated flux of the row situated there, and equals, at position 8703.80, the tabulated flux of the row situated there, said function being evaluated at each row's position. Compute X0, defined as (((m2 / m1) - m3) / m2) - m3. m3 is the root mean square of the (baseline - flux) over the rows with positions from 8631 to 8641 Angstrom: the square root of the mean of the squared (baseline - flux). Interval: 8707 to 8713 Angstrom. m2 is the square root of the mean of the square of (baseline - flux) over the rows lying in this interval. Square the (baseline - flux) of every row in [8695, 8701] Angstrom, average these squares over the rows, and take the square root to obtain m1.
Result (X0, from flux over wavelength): 2.3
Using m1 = 0.35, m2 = 0.47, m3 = 0.16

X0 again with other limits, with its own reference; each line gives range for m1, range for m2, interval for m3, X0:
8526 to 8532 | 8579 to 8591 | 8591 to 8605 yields 25.1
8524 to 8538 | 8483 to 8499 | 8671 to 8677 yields 2.7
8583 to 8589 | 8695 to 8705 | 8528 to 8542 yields -0.1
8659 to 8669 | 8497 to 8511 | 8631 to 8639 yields 0.4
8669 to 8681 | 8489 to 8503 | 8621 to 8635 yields 6.0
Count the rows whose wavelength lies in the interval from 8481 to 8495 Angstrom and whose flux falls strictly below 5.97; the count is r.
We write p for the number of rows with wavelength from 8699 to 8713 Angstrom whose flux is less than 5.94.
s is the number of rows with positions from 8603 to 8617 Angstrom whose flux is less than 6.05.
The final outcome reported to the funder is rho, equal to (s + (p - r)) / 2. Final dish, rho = 1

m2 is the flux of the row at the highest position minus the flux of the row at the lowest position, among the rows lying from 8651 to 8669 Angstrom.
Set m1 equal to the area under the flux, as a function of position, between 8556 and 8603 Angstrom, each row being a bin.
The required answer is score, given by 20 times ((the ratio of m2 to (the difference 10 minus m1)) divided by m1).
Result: 0.0001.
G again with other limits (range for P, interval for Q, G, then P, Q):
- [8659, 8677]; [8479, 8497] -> 9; 3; 6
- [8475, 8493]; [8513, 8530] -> 9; 9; 0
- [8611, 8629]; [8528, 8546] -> 9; 9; 0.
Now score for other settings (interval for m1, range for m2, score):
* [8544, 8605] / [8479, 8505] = 0.0005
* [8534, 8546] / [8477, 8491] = 0.0104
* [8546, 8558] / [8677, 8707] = -0.0019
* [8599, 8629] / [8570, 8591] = 0.0000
